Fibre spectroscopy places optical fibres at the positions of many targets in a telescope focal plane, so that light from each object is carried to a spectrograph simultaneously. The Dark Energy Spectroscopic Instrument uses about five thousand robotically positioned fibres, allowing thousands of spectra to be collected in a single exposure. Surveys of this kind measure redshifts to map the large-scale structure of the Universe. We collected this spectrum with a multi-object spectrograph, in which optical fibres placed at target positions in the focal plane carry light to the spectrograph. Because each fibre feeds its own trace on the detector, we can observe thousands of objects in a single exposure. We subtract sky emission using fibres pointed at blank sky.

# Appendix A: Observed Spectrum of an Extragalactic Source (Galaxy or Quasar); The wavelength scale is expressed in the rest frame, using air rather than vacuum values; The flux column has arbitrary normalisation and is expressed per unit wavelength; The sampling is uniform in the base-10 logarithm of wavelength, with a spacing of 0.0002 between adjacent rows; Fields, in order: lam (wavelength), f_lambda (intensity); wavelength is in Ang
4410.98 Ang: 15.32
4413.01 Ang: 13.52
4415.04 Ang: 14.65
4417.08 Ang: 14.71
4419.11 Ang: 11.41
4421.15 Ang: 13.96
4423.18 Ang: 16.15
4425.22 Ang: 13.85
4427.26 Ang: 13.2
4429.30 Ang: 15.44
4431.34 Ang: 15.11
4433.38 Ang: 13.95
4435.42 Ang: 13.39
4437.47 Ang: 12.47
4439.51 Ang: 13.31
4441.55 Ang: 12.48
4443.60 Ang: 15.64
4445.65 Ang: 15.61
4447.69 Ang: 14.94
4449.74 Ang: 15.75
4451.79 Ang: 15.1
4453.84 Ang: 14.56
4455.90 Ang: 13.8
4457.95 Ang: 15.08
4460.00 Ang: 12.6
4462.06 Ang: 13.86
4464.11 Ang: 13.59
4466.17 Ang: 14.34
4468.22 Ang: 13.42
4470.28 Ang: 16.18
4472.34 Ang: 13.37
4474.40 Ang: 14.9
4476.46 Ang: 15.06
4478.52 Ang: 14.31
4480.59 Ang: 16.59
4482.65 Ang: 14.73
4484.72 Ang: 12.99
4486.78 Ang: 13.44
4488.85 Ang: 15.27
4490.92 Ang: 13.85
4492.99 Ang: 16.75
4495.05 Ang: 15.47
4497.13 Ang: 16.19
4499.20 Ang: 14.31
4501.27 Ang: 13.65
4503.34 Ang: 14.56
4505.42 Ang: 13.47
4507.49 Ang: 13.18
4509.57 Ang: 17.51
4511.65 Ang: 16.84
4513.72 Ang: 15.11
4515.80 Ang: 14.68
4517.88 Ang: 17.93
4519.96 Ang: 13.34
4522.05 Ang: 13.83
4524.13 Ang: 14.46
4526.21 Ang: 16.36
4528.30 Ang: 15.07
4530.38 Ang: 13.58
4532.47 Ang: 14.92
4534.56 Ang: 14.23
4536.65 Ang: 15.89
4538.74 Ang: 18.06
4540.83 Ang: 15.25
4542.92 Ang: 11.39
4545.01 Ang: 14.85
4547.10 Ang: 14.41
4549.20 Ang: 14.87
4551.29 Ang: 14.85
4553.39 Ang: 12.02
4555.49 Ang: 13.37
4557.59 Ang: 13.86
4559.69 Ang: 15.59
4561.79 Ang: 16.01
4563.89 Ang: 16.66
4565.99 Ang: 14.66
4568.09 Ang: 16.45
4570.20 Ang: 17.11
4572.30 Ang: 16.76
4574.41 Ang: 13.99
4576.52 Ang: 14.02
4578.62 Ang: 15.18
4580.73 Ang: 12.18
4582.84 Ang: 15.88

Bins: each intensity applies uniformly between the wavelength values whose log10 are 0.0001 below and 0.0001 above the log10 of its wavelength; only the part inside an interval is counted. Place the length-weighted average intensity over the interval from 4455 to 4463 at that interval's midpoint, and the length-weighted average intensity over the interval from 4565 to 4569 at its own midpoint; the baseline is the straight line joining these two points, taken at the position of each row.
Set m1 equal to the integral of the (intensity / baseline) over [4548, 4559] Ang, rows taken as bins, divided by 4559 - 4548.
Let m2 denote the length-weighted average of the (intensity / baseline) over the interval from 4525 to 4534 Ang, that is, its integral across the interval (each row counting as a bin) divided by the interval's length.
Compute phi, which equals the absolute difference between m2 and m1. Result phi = 0.095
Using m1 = 0.90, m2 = 1.00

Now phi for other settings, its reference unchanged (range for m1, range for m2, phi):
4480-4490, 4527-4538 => 0.028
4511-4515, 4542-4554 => 0.172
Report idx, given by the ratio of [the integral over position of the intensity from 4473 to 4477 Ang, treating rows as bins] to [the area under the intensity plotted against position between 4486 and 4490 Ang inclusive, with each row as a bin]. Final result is 1.03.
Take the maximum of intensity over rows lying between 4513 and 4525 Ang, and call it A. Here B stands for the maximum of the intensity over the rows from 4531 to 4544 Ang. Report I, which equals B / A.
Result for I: 1.01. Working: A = 17.93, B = 18.06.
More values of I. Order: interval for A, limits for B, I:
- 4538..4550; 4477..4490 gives 0.92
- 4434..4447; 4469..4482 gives 1.06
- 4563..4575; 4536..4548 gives 1.06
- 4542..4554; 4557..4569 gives 1.12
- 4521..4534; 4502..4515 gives 1.07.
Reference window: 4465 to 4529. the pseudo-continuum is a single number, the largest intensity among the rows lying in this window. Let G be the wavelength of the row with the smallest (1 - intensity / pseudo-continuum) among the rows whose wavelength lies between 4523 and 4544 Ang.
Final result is 4538.74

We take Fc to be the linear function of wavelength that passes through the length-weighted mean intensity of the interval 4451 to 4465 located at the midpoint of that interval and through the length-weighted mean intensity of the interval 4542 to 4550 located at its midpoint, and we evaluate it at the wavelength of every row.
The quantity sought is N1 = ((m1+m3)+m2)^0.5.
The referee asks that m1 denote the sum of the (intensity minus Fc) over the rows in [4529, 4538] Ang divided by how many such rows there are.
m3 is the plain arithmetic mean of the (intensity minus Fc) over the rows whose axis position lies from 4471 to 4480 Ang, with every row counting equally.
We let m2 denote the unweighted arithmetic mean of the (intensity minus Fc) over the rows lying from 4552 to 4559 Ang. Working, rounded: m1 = 0.7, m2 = -0.79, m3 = 0.4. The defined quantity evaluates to 0.6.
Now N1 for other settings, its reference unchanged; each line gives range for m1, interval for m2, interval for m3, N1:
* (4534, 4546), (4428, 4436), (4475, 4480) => 1.4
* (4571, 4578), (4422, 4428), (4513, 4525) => 1.5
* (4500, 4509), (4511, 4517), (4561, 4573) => 1.9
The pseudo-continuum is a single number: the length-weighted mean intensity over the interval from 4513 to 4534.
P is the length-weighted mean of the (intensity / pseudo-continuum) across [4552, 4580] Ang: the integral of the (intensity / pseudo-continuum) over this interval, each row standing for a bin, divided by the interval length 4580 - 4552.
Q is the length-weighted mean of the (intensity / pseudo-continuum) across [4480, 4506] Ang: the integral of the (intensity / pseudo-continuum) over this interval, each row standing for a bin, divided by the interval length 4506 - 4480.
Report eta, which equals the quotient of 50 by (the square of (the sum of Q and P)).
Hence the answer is 12.6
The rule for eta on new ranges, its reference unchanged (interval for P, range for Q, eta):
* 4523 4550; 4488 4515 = 12.4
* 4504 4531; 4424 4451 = 12.9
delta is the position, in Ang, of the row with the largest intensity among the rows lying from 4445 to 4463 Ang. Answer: 4449.74 Ang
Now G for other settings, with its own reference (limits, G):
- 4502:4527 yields 4517.88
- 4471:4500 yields 4492.99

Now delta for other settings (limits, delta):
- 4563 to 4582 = 4570.20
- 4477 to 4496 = 4492.99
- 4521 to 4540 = 4538.74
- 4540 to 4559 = 4540.83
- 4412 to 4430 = 4423.18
